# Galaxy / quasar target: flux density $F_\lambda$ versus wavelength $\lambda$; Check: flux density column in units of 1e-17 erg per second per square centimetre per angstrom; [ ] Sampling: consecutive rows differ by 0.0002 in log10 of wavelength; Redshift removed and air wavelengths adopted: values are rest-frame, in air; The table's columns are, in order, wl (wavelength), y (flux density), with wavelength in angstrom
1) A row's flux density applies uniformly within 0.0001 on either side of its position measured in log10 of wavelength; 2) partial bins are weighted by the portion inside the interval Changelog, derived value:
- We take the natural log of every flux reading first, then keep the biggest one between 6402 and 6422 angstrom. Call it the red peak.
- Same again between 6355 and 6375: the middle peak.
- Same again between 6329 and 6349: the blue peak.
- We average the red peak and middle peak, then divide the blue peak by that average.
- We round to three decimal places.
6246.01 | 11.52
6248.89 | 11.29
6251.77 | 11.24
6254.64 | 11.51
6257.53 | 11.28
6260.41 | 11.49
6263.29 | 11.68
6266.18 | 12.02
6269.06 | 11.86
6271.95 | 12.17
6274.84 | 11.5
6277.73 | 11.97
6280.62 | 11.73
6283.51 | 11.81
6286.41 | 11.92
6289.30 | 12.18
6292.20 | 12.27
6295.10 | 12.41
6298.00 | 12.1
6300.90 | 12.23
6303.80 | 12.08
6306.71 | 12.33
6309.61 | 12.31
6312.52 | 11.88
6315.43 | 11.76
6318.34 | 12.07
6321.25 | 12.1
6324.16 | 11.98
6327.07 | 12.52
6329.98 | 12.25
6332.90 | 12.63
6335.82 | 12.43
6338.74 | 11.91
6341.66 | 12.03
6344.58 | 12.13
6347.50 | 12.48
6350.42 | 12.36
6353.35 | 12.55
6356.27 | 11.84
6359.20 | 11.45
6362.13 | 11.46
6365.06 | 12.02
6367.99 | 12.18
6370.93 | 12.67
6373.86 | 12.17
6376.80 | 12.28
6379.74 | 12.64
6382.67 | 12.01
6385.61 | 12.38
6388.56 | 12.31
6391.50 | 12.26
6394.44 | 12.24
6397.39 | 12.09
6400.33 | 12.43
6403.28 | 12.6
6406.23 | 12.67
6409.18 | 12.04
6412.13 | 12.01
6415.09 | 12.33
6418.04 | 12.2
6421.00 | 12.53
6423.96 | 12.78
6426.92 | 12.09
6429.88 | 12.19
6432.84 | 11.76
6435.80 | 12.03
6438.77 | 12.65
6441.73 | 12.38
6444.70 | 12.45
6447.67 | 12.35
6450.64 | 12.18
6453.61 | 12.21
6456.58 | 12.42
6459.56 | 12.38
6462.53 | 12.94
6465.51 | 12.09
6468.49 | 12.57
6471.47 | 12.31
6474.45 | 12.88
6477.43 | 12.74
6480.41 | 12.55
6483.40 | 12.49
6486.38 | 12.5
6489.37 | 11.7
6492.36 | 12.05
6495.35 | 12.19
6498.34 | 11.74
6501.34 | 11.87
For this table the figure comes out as 0.999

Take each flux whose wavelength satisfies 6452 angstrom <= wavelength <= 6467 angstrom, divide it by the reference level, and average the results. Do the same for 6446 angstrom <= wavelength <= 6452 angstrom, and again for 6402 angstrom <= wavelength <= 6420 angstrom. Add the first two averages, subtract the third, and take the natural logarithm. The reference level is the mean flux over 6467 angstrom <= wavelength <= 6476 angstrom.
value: -0.018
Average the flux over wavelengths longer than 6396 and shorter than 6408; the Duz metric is 12.4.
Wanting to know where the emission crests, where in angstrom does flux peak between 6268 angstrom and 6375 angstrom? 6370.93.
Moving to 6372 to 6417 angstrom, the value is 6406.23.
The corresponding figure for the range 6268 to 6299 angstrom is 6295.10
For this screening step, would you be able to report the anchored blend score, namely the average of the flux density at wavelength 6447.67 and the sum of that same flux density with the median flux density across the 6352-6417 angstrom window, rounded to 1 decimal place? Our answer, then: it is 18.5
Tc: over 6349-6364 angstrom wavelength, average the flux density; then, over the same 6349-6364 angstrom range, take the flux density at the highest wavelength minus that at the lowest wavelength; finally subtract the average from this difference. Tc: -12.8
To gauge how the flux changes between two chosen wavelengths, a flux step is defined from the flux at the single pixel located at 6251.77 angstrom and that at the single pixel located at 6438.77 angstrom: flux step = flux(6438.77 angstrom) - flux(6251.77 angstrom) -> 1.4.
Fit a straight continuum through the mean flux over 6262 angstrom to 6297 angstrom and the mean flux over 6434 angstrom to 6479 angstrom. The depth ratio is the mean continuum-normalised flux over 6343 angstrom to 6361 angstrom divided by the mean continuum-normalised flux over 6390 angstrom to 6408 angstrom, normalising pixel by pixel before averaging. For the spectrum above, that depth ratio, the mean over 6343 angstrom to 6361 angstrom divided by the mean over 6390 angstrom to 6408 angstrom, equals 0.990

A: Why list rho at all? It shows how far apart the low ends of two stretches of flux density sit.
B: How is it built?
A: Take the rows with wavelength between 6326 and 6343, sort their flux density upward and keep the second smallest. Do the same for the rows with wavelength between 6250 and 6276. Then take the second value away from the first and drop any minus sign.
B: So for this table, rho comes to 0.75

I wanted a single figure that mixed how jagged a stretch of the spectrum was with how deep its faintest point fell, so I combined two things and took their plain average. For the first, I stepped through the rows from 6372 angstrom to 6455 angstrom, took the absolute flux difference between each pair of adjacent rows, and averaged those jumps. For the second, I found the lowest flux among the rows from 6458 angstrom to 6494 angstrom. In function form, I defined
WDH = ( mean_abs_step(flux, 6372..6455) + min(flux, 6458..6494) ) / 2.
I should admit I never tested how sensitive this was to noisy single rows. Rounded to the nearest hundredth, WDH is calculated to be 5.98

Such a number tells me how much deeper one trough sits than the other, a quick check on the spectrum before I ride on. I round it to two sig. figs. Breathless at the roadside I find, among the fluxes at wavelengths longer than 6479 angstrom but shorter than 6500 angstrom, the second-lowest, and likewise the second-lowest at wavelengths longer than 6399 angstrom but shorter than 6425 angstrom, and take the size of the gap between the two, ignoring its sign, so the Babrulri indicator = 0.30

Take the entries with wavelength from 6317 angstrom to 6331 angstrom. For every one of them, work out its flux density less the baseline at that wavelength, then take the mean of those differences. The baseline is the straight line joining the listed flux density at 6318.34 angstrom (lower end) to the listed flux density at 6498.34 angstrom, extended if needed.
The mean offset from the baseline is 0.1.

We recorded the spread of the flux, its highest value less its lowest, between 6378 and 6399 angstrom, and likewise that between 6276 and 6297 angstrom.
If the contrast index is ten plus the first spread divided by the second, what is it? 10.93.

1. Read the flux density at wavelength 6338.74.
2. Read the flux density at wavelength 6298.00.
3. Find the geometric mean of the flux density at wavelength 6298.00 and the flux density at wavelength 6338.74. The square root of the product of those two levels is 12.0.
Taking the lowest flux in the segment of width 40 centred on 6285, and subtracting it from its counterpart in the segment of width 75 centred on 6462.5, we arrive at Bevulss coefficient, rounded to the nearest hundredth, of 0.20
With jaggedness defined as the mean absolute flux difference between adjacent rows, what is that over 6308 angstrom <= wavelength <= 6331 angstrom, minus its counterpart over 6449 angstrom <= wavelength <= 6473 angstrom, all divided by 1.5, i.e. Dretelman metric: -0.058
